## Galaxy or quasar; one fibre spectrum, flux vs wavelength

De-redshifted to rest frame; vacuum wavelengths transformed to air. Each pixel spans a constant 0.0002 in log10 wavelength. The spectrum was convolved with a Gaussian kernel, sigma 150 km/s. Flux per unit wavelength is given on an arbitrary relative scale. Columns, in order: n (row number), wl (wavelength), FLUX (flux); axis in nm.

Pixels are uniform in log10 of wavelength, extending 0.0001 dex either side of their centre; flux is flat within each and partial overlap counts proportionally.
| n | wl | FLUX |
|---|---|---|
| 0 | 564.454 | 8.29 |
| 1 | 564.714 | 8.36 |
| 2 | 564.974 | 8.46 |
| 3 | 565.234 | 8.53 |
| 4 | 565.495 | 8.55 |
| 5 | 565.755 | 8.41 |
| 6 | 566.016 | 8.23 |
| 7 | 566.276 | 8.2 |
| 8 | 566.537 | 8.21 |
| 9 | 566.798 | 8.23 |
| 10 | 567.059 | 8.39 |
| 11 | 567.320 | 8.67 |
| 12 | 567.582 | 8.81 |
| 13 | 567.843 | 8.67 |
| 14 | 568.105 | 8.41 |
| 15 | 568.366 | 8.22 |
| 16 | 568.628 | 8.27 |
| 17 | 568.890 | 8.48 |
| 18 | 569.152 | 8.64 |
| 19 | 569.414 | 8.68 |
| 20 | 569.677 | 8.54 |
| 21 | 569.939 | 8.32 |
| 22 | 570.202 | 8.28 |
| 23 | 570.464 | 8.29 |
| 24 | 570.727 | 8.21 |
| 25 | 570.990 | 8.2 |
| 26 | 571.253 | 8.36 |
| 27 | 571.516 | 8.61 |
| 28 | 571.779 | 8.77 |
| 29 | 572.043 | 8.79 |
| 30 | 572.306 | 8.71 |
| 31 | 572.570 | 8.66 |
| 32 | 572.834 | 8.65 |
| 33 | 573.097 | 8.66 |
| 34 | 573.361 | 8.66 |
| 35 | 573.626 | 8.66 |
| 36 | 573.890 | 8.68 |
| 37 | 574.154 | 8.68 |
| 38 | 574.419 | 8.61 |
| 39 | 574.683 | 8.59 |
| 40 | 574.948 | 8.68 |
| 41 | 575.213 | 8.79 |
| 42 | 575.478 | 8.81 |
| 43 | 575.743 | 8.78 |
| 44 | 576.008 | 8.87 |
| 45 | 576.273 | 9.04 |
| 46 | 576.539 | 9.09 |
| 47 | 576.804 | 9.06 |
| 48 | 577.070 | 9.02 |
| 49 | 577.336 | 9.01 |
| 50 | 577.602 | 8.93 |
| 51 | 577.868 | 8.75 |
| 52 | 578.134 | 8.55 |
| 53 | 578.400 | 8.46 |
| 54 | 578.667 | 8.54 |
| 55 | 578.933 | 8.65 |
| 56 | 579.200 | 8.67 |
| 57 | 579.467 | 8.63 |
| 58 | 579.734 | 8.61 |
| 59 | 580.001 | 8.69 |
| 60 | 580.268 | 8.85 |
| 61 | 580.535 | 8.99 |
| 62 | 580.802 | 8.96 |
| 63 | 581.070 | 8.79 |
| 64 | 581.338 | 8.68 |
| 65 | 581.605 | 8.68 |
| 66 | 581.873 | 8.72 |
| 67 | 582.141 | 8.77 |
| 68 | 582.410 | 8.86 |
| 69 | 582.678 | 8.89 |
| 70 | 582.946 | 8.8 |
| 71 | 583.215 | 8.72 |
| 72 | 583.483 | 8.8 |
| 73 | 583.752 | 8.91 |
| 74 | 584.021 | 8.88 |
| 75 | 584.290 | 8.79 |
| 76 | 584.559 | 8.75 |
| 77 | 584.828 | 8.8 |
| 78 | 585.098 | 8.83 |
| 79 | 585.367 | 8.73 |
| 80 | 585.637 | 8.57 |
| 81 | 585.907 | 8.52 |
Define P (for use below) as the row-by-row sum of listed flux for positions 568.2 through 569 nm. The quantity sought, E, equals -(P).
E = -25.0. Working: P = 25.0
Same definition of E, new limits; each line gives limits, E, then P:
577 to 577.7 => -27.0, 27.0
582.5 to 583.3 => -26.4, 26.4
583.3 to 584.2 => -26.6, 26.6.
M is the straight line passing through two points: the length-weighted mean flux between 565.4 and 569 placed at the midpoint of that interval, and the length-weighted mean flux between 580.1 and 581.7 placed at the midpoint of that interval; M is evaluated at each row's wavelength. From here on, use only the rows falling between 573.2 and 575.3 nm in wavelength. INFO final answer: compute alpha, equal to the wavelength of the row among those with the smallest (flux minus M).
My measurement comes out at 574.683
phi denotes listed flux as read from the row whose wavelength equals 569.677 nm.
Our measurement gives 8.54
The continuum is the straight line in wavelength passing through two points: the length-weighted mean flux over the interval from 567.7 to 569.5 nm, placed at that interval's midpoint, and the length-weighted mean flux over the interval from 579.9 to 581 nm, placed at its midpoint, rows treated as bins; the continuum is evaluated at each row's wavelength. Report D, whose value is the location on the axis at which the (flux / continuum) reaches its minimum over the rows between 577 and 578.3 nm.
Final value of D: 578.134 nm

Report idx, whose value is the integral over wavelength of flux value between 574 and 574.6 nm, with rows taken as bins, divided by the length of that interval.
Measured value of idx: 8.65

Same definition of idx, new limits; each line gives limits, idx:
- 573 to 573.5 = 8.64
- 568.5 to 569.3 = 8.47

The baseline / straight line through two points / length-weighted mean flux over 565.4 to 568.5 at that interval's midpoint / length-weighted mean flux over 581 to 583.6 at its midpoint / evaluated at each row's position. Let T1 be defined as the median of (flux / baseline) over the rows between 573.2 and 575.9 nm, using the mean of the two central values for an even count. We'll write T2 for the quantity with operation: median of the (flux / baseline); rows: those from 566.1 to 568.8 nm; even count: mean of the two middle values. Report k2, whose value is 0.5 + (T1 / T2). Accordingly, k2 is 1.52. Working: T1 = 1.01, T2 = 0.99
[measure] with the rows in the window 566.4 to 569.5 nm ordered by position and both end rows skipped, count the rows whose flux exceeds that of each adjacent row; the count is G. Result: 1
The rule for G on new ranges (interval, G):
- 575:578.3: 2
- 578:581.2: 2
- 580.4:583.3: 1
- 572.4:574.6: 0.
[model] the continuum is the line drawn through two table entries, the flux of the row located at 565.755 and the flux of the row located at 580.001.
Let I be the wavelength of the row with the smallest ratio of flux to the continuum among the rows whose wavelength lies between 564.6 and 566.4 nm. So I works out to 566.276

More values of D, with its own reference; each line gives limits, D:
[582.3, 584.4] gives 583.215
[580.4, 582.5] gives 581.605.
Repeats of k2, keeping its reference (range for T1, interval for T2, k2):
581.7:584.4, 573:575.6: 1.49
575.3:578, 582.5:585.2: 1.54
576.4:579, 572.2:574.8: 1.51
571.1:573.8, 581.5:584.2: 1.51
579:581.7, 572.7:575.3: 1.49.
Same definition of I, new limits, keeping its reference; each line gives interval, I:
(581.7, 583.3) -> 583.215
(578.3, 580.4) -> 578.400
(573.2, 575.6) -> 574.683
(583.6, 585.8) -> 585.637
